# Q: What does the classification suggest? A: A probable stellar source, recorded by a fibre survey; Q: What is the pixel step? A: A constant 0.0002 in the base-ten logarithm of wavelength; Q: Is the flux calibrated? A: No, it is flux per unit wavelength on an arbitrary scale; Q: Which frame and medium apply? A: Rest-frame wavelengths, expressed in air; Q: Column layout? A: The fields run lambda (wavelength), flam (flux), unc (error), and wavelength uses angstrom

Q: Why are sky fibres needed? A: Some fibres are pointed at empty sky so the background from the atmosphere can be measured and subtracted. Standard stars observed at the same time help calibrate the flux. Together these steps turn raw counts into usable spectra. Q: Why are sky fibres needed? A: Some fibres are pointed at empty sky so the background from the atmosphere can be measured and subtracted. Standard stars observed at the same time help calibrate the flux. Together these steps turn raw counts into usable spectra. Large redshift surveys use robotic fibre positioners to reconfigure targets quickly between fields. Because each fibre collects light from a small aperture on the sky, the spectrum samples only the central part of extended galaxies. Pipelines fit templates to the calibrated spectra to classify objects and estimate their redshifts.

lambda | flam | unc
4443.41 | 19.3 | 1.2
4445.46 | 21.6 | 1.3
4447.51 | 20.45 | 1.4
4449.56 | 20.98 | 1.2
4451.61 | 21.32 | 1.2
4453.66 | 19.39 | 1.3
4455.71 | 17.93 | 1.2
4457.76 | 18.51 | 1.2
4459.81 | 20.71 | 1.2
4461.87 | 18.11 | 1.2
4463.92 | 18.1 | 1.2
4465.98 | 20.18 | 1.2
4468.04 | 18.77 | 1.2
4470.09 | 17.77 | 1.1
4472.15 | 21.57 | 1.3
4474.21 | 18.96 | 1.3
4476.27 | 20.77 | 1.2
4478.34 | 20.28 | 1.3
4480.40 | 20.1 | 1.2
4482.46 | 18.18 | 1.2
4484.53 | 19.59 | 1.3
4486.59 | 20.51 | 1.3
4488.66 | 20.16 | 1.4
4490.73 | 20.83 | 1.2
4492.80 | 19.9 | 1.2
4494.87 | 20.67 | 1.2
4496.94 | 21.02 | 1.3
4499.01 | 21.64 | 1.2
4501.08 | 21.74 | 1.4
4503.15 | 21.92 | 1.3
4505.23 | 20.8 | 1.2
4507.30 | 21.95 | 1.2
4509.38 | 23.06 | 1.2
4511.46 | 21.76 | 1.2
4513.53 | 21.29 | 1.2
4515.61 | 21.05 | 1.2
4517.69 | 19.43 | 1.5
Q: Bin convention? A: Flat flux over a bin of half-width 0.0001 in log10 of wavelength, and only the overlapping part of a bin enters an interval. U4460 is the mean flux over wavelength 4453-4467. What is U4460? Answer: 19.0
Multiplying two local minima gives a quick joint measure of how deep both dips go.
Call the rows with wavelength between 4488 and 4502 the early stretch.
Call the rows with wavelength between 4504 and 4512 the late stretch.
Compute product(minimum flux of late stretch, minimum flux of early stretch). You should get 414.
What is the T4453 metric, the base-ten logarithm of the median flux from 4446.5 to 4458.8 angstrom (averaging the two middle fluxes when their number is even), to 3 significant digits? 1.30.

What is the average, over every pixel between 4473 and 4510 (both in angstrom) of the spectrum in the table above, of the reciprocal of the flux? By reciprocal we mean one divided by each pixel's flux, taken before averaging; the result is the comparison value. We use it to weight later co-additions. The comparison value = 0.049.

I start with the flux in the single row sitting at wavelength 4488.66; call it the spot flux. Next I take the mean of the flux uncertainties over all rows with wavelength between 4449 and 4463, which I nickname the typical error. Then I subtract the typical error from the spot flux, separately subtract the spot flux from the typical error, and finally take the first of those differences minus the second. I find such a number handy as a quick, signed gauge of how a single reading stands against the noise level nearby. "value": 37.9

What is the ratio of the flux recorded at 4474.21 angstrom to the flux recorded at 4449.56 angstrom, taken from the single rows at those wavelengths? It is 0.90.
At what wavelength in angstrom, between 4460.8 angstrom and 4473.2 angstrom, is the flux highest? 4472.15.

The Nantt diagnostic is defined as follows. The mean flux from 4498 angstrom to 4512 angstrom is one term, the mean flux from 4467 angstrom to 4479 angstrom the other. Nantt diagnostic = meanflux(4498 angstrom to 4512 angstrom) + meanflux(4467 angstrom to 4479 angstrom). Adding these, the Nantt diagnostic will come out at 41.5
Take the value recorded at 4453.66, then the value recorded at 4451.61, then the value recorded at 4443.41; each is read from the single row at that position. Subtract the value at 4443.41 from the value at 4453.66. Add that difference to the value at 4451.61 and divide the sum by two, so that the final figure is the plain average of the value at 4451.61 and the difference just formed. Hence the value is 10.7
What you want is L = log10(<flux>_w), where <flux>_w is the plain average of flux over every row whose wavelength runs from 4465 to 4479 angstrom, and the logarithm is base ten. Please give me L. 1.30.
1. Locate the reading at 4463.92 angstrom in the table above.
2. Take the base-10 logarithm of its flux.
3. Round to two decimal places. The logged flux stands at 1.26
